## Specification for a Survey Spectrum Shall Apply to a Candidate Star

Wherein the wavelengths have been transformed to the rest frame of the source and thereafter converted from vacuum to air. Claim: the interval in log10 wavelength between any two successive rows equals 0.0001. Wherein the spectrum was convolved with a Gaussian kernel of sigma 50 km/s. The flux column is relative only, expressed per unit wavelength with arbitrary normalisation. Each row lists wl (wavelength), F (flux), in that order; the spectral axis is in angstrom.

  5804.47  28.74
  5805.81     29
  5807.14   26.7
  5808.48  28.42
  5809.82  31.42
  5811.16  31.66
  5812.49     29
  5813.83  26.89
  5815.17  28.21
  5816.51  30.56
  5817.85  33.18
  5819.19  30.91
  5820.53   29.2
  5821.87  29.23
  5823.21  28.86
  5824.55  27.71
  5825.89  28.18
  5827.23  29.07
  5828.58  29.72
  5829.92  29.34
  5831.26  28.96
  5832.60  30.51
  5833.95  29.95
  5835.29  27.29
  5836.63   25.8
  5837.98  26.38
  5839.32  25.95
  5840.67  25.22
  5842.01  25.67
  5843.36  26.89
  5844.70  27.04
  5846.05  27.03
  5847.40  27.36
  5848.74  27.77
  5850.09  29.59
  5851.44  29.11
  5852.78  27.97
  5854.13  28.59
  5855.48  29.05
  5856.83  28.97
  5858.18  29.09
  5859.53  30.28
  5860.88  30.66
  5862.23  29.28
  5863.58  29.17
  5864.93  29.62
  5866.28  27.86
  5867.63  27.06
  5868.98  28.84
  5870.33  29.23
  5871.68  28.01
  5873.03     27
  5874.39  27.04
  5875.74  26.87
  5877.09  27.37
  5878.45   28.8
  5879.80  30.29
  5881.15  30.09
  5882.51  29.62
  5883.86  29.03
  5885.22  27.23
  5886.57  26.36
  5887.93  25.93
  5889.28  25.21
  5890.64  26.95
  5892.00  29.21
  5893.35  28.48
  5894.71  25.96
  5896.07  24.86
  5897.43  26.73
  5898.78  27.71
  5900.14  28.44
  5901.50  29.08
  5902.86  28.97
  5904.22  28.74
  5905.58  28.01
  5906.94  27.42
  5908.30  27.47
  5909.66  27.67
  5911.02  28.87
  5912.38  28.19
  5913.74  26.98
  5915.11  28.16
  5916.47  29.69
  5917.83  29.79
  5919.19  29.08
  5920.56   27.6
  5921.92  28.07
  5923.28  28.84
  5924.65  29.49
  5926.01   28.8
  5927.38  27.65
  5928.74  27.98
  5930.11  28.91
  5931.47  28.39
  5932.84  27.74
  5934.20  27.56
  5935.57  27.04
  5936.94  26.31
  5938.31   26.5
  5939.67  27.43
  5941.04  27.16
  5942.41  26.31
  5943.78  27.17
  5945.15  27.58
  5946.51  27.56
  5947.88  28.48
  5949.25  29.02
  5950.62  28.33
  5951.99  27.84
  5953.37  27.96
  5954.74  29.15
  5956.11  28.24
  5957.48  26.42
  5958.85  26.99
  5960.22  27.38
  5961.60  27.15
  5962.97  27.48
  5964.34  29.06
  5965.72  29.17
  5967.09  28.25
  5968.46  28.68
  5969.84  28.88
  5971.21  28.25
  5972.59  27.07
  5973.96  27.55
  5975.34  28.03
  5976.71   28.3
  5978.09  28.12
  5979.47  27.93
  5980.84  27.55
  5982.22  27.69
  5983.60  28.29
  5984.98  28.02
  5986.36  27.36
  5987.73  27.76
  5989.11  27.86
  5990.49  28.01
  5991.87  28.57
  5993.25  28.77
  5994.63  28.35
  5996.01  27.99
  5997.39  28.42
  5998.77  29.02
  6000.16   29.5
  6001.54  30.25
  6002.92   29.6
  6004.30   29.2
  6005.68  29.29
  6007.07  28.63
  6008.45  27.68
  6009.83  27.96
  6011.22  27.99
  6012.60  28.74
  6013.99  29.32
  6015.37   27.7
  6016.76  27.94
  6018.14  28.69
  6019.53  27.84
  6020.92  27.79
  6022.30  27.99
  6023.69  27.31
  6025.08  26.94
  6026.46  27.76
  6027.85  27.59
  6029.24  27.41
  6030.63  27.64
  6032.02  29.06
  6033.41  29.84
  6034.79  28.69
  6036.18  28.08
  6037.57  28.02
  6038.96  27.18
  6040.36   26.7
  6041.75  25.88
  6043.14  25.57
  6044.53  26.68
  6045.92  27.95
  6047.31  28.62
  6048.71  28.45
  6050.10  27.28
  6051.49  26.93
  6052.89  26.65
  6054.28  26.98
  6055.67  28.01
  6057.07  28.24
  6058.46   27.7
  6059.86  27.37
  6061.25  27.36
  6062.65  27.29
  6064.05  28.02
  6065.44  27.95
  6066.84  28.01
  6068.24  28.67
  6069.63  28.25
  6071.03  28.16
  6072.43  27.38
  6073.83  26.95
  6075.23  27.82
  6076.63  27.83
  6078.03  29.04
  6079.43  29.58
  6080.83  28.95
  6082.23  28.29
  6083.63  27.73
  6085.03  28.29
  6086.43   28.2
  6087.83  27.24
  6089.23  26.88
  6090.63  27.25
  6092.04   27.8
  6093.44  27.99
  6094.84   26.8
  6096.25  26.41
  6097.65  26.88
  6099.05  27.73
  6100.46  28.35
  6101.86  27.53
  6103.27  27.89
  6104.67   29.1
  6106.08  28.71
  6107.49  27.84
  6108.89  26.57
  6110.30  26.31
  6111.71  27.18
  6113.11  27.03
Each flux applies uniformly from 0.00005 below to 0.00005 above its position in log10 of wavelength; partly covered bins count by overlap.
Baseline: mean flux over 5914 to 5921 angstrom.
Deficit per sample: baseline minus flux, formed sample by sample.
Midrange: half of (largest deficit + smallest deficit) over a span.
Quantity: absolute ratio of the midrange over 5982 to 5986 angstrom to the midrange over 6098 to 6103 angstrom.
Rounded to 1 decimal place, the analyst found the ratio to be 0.9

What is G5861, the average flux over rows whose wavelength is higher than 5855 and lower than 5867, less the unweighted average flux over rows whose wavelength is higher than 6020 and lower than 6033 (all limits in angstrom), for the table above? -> 1.6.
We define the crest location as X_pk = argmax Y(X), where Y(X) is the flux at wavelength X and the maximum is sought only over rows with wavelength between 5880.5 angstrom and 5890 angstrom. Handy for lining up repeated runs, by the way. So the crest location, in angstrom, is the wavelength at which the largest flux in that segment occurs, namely 5881.15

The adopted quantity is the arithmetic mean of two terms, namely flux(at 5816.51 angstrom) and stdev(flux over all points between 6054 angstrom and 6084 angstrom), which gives 15.6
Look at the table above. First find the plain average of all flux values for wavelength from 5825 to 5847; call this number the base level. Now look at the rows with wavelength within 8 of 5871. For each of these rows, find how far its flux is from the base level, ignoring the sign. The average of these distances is 0.90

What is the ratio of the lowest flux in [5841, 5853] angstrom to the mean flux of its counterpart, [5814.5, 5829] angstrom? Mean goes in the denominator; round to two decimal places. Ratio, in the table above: 0.87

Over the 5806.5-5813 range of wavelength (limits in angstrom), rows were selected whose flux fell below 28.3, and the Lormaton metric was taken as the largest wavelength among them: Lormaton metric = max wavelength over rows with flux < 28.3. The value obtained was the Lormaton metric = 5807.14 angstrom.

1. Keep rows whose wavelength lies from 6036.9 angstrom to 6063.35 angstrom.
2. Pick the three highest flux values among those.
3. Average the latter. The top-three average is 28.44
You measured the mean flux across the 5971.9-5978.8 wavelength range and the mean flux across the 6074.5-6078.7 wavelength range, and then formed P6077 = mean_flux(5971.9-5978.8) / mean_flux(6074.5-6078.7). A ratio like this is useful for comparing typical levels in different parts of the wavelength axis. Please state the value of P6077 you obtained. 0.99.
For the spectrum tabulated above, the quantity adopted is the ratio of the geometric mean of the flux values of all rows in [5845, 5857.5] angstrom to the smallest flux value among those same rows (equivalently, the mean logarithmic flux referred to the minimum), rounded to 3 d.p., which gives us 1.050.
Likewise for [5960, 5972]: 1.040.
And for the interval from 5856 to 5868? 1.075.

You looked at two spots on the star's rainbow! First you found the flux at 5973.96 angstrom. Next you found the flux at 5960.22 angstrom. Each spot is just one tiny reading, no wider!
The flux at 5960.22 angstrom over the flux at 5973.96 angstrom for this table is 0.99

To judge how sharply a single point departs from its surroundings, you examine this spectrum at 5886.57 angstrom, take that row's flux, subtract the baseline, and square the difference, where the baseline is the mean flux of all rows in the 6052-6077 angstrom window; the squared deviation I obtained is 1.8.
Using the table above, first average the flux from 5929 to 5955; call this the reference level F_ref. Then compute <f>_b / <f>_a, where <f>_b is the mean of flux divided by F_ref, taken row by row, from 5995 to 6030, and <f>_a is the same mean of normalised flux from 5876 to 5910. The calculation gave 1.02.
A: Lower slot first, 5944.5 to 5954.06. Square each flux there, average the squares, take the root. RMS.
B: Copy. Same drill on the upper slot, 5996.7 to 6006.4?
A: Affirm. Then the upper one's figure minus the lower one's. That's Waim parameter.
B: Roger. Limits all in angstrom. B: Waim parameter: 1.2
